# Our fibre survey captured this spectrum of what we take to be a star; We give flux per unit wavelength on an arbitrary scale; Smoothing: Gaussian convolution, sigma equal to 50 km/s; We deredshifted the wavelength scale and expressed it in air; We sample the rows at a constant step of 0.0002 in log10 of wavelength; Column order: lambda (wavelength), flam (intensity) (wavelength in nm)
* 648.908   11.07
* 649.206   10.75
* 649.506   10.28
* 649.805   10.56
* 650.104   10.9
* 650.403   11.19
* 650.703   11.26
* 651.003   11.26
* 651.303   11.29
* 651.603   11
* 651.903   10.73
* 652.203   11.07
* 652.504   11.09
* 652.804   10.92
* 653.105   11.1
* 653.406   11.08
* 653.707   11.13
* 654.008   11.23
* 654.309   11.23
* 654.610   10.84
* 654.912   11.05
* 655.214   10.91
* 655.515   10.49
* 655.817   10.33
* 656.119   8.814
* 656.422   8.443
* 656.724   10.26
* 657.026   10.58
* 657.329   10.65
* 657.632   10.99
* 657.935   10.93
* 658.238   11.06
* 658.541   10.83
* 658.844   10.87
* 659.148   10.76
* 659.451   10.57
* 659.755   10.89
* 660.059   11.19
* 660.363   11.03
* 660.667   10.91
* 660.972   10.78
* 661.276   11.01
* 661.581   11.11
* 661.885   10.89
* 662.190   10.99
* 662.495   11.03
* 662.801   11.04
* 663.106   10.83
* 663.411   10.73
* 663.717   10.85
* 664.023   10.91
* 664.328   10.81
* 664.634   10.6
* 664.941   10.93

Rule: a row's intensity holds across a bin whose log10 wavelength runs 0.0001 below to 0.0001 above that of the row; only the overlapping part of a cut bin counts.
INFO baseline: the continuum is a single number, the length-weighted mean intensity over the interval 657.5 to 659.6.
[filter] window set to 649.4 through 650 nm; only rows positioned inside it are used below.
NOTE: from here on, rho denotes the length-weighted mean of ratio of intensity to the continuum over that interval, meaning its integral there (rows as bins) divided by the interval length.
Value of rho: 0.96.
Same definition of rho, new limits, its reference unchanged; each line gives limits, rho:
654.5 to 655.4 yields 1.01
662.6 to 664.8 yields 1.00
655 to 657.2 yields 0.92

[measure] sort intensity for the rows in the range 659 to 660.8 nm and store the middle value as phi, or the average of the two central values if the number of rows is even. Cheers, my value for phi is 10.9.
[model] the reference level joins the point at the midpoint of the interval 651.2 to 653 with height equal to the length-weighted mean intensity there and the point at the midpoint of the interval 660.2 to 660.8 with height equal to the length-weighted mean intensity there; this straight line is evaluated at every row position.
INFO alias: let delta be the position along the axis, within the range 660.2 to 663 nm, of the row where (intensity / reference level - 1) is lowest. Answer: 660.972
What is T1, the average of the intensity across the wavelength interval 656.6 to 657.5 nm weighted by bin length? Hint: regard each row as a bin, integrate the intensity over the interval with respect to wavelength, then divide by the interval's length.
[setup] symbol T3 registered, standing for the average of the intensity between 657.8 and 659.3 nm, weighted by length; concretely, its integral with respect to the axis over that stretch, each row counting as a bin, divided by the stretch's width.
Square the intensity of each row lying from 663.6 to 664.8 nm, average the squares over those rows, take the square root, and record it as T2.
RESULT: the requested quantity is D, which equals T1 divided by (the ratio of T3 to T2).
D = 10.42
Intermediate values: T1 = 10.5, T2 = 10.79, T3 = 10.9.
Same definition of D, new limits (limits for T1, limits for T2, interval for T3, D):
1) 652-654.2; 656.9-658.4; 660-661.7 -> 10.94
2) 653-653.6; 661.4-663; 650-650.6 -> 11.03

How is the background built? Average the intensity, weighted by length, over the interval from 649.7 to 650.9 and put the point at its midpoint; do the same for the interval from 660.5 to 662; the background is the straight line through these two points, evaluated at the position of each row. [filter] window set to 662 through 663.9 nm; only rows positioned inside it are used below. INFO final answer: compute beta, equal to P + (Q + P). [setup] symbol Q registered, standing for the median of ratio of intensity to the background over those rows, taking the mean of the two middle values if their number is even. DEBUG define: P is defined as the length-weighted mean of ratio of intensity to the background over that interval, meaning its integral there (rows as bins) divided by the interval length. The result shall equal 2.99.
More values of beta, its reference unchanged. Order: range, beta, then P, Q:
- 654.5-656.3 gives 2.86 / 0.94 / 0.97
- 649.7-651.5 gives 3.04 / 1.01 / 1.02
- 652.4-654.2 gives 3.03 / 1.01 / 1.01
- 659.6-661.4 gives 3.00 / 1.00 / 1.00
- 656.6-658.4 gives 2.95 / 0.98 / 0.98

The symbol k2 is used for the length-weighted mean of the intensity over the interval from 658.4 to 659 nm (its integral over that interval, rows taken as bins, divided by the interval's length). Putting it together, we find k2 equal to 10.8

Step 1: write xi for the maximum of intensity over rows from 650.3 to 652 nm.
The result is 11.29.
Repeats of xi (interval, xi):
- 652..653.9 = 11.13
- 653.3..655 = 11.23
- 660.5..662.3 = 11.11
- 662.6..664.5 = 11.04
